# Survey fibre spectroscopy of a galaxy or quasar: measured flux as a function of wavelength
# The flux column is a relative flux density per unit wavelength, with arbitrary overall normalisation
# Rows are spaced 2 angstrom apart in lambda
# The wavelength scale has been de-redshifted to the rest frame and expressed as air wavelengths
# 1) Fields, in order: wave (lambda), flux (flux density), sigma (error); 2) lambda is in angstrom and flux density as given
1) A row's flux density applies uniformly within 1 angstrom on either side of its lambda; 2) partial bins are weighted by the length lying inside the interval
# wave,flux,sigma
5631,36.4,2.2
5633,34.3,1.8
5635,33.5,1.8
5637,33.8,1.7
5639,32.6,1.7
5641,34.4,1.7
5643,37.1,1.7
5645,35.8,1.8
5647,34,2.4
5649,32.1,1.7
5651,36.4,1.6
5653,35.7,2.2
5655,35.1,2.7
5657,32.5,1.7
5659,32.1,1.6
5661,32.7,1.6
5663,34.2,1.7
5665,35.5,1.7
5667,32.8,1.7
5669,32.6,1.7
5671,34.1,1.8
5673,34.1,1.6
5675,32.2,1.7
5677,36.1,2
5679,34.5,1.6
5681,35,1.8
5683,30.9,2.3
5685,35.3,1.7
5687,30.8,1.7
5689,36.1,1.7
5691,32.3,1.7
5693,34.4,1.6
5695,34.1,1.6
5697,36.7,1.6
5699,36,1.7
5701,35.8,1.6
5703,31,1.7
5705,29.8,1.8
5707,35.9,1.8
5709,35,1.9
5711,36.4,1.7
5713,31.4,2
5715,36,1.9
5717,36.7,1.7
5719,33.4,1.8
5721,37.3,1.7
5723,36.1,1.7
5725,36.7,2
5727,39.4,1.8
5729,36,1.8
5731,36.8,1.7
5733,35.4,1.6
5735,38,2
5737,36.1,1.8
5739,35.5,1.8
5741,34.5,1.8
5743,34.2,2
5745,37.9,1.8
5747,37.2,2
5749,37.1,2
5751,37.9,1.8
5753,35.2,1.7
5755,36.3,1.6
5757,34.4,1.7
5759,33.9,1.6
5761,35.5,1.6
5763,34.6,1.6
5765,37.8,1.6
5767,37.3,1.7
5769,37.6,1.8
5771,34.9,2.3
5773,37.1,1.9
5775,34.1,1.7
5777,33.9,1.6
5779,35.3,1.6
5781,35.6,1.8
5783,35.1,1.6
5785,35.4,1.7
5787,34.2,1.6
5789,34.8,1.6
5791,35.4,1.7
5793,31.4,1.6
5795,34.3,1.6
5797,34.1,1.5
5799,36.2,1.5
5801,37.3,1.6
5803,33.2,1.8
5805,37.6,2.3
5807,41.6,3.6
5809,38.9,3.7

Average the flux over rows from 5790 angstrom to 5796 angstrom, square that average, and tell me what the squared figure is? 1136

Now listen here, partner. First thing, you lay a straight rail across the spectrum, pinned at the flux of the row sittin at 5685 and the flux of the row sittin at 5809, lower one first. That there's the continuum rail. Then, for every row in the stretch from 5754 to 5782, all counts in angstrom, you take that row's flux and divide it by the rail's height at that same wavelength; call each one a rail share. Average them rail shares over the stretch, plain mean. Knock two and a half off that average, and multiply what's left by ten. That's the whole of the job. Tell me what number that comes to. -15.56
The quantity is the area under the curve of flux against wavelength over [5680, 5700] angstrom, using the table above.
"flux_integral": 683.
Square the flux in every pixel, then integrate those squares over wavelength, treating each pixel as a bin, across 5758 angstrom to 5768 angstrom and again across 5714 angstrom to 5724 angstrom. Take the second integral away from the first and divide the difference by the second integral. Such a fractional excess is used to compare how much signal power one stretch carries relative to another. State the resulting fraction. 0.00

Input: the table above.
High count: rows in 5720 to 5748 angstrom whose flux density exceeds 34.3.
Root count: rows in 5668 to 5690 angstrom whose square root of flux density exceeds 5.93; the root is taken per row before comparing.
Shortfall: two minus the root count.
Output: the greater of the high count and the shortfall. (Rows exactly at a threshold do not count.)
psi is 13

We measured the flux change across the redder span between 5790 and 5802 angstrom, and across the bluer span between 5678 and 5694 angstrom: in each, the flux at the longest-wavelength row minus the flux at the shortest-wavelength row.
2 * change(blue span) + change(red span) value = 2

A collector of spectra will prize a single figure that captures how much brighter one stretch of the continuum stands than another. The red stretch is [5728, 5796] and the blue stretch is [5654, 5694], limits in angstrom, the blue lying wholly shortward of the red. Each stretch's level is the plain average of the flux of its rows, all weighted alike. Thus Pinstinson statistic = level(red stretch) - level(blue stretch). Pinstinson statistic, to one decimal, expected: 1.9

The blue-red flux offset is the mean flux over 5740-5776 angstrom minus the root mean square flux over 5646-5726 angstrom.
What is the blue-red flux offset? 1.7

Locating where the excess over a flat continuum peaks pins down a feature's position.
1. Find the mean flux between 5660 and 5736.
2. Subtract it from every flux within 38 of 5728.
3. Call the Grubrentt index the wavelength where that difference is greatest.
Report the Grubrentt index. 5727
